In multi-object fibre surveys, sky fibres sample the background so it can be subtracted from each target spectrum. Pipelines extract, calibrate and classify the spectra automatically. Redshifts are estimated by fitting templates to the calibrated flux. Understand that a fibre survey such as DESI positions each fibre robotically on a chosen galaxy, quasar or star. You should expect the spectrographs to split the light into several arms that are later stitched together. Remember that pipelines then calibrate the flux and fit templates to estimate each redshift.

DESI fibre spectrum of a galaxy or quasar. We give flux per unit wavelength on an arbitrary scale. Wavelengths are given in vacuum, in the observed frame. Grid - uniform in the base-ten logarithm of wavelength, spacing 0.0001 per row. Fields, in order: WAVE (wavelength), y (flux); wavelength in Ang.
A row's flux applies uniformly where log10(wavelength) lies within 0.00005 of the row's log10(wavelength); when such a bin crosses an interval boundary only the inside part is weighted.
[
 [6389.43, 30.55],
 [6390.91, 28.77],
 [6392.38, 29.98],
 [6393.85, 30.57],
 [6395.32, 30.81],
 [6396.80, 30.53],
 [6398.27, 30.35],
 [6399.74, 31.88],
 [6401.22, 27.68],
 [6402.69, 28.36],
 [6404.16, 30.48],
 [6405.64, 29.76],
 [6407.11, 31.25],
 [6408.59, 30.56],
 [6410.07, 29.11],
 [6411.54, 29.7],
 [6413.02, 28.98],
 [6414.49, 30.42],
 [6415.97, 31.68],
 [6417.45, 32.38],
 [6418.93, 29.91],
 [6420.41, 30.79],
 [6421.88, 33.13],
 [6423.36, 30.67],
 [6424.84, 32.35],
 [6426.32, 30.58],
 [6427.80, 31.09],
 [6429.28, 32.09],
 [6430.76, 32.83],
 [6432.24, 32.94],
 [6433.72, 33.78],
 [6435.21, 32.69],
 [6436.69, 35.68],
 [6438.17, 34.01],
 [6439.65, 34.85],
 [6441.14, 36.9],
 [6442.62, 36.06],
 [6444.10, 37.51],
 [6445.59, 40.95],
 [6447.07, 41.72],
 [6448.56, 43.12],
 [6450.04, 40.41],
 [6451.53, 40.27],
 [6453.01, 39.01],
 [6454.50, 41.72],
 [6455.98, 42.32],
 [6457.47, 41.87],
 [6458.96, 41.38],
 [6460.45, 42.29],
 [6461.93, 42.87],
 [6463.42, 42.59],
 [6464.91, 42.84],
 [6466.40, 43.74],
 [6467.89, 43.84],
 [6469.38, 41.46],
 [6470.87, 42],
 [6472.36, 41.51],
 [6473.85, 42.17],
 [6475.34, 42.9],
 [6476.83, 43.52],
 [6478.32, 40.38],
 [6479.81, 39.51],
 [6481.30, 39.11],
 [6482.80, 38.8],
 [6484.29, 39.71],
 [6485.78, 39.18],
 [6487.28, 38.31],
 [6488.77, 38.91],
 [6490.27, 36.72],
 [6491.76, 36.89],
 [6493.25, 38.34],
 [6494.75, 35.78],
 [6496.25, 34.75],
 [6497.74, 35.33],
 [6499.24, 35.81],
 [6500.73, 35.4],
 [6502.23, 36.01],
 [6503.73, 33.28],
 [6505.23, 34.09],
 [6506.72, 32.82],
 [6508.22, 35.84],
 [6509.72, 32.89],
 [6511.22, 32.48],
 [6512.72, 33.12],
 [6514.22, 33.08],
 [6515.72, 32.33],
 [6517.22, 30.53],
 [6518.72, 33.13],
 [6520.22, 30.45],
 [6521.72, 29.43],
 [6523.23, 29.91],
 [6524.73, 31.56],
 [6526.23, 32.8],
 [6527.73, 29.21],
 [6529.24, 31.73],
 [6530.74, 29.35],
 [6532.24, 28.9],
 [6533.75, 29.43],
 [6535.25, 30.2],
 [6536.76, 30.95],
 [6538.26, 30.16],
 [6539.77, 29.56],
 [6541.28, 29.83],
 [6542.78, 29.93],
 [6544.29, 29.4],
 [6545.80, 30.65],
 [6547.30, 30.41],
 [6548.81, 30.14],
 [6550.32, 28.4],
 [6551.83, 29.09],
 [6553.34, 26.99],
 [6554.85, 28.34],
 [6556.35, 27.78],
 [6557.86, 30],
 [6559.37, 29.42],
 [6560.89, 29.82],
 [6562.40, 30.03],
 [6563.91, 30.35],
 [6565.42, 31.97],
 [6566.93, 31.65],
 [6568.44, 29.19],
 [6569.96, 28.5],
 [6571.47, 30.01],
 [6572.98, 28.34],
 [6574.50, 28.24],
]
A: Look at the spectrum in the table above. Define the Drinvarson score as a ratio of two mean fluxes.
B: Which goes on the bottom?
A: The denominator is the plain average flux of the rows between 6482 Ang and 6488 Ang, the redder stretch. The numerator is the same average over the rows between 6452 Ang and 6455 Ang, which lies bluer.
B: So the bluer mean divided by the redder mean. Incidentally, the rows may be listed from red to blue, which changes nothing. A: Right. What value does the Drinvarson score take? 1.03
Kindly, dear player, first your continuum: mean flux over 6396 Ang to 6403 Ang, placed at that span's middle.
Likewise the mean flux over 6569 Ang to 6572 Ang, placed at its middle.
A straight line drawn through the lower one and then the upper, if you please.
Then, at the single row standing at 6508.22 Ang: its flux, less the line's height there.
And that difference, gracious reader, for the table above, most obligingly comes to 6.4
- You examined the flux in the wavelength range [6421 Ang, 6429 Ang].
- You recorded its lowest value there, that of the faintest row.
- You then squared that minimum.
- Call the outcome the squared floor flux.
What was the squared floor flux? 935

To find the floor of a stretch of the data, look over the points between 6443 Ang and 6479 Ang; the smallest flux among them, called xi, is 37.51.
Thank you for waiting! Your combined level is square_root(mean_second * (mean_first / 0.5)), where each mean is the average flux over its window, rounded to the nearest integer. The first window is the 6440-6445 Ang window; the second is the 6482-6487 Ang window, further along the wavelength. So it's 54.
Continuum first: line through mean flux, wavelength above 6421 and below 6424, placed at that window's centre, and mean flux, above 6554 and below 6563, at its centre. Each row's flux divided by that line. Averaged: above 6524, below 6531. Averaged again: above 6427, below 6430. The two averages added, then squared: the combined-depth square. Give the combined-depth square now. 4.1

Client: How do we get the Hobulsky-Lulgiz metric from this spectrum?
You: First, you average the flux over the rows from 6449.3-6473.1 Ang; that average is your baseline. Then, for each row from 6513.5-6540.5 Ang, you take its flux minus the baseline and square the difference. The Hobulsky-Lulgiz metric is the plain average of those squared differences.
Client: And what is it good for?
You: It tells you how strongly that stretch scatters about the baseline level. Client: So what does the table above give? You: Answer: 127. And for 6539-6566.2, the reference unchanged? 153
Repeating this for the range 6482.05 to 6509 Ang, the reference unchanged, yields 34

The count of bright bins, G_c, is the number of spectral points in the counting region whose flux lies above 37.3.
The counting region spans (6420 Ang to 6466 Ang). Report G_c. 15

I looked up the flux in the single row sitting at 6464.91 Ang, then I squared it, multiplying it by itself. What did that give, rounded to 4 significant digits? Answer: 1835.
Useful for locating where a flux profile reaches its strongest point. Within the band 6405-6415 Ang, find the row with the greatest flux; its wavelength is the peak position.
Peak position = 6407.11 Ang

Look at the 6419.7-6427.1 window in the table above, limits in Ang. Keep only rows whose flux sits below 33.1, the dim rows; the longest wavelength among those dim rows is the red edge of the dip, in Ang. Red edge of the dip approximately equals 6426.32 Ang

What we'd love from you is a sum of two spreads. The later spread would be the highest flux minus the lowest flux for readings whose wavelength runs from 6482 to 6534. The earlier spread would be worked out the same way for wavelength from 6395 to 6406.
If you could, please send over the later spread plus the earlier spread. 15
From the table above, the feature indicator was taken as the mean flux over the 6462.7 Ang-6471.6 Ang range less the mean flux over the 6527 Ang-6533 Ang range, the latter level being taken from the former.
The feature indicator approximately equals 13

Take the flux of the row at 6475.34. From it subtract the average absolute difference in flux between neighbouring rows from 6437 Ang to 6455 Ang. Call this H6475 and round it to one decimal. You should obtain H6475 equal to 41.3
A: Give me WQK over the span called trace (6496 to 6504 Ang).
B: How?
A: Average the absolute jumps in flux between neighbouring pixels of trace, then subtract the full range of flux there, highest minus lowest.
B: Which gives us -1.8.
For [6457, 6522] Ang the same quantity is -13.3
